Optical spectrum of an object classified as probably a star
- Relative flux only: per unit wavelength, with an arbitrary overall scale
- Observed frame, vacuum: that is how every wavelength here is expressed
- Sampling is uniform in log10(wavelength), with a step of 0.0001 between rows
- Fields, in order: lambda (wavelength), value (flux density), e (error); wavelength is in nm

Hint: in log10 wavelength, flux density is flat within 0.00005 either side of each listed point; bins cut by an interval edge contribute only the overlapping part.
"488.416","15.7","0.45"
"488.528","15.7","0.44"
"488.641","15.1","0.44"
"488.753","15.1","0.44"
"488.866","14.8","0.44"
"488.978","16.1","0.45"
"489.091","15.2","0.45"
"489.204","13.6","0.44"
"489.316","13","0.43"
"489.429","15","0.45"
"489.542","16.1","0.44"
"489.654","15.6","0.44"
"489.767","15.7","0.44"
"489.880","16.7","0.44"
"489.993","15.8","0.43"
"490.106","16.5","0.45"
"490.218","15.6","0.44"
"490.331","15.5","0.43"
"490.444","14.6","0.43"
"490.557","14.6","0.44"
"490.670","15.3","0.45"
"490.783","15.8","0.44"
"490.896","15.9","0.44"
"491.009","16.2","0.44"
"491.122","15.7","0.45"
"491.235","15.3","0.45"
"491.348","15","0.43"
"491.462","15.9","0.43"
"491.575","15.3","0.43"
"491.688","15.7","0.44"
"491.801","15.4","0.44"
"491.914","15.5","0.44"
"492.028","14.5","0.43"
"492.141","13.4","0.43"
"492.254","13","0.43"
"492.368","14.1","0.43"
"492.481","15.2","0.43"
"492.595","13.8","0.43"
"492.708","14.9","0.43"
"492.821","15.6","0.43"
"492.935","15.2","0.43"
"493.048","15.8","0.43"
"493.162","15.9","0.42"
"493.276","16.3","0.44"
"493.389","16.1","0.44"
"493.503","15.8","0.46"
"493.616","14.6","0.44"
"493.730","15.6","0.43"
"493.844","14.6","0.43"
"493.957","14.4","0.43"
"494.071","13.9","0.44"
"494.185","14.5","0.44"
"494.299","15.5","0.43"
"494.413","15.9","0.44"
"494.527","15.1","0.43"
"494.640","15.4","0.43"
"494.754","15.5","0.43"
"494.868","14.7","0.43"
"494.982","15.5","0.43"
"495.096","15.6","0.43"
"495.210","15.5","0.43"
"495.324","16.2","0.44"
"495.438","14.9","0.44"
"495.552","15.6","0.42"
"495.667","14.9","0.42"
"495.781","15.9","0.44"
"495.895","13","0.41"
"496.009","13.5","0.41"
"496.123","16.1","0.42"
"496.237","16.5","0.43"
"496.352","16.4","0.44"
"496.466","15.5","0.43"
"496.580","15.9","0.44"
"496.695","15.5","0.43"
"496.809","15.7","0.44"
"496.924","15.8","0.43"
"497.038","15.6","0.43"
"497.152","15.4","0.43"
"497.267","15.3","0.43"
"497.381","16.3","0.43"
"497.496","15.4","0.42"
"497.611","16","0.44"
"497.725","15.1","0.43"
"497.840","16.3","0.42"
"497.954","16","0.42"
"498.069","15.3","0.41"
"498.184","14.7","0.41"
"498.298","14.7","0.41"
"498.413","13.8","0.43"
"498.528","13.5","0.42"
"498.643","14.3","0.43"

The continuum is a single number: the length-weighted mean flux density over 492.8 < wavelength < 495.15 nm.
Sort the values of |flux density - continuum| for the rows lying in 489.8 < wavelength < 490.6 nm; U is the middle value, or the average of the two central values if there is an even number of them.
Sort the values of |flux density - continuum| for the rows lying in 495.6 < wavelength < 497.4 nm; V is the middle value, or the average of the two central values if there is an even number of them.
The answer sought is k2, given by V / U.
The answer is 0.78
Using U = 0.70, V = 0.55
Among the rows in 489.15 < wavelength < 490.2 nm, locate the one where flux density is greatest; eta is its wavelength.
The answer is 489.880 nm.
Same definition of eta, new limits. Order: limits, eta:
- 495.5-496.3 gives 496.237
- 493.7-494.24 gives 493.730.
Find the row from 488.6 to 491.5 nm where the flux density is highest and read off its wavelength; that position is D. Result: 489.880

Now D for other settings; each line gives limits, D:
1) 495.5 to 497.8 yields 496.237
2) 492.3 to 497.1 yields 496.237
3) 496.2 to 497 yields 496.237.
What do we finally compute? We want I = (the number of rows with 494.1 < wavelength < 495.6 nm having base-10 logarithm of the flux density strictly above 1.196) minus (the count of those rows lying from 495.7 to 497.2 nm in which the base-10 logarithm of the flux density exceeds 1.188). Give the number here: -8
